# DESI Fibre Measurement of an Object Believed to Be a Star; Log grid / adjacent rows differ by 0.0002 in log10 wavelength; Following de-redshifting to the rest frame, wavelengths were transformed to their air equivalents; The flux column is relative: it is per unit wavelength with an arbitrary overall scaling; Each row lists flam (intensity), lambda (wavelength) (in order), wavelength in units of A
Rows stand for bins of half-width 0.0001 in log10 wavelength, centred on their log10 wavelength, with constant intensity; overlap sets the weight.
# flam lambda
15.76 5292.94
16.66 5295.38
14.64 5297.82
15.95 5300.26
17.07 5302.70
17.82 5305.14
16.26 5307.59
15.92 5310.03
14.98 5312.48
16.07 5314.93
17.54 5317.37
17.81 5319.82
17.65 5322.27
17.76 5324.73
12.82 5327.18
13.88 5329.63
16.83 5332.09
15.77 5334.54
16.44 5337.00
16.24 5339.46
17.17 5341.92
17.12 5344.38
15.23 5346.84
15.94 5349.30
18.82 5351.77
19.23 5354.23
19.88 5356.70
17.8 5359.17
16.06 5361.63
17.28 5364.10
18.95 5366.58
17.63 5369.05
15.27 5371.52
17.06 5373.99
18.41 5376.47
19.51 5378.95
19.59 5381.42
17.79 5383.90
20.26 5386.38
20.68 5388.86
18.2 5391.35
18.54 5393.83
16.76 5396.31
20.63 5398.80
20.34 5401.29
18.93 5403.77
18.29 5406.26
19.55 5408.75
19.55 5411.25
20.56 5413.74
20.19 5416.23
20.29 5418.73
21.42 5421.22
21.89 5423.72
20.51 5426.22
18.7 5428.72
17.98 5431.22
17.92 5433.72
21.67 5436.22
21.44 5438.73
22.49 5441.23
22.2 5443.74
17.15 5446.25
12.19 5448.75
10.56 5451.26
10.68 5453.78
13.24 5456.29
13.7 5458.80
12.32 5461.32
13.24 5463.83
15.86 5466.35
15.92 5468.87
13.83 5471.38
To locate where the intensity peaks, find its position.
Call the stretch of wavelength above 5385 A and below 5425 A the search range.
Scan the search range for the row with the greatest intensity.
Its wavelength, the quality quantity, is 5423.72 A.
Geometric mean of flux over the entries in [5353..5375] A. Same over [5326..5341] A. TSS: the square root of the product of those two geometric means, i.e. 16.40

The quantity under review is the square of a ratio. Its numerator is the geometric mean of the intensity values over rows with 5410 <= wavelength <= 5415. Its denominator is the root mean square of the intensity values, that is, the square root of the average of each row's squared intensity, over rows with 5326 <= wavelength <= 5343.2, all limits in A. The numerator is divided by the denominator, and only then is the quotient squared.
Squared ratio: 1.6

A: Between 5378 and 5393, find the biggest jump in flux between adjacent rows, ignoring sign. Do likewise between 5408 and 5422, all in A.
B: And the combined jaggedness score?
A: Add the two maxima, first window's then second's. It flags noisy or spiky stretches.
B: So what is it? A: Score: 3.6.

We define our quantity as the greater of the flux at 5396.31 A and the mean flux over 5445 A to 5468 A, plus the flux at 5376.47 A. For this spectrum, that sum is 35.2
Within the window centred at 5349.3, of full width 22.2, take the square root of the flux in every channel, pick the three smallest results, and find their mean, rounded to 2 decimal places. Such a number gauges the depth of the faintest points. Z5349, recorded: 3.97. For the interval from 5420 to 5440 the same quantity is 4.27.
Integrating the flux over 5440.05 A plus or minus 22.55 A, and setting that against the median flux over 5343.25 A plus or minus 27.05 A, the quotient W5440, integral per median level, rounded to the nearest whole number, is 46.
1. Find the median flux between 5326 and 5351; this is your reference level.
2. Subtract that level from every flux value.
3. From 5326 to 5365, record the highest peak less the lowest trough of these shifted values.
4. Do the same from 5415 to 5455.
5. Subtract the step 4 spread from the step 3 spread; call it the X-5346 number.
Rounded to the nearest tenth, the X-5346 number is -4.9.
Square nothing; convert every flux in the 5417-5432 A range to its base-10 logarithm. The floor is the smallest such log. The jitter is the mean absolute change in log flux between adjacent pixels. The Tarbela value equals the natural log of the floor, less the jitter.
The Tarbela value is 0.20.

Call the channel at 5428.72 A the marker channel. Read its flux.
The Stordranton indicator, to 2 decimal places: 18.70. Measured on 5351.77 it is 18.82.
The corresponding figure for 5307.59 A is 16.26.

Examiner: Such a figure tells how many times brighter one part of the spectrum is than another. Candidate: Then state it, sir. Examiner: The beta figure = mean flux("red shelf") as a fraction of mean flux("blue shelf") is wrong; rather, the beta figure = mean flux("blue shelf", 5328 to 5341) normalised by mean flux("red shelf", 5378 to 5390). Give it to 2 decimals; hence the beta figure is 0.81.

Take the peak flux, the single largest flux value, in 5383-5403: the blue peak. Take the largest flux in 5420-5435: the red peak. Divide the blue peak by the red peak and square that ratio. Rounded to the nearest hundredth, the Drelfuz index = 0.89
